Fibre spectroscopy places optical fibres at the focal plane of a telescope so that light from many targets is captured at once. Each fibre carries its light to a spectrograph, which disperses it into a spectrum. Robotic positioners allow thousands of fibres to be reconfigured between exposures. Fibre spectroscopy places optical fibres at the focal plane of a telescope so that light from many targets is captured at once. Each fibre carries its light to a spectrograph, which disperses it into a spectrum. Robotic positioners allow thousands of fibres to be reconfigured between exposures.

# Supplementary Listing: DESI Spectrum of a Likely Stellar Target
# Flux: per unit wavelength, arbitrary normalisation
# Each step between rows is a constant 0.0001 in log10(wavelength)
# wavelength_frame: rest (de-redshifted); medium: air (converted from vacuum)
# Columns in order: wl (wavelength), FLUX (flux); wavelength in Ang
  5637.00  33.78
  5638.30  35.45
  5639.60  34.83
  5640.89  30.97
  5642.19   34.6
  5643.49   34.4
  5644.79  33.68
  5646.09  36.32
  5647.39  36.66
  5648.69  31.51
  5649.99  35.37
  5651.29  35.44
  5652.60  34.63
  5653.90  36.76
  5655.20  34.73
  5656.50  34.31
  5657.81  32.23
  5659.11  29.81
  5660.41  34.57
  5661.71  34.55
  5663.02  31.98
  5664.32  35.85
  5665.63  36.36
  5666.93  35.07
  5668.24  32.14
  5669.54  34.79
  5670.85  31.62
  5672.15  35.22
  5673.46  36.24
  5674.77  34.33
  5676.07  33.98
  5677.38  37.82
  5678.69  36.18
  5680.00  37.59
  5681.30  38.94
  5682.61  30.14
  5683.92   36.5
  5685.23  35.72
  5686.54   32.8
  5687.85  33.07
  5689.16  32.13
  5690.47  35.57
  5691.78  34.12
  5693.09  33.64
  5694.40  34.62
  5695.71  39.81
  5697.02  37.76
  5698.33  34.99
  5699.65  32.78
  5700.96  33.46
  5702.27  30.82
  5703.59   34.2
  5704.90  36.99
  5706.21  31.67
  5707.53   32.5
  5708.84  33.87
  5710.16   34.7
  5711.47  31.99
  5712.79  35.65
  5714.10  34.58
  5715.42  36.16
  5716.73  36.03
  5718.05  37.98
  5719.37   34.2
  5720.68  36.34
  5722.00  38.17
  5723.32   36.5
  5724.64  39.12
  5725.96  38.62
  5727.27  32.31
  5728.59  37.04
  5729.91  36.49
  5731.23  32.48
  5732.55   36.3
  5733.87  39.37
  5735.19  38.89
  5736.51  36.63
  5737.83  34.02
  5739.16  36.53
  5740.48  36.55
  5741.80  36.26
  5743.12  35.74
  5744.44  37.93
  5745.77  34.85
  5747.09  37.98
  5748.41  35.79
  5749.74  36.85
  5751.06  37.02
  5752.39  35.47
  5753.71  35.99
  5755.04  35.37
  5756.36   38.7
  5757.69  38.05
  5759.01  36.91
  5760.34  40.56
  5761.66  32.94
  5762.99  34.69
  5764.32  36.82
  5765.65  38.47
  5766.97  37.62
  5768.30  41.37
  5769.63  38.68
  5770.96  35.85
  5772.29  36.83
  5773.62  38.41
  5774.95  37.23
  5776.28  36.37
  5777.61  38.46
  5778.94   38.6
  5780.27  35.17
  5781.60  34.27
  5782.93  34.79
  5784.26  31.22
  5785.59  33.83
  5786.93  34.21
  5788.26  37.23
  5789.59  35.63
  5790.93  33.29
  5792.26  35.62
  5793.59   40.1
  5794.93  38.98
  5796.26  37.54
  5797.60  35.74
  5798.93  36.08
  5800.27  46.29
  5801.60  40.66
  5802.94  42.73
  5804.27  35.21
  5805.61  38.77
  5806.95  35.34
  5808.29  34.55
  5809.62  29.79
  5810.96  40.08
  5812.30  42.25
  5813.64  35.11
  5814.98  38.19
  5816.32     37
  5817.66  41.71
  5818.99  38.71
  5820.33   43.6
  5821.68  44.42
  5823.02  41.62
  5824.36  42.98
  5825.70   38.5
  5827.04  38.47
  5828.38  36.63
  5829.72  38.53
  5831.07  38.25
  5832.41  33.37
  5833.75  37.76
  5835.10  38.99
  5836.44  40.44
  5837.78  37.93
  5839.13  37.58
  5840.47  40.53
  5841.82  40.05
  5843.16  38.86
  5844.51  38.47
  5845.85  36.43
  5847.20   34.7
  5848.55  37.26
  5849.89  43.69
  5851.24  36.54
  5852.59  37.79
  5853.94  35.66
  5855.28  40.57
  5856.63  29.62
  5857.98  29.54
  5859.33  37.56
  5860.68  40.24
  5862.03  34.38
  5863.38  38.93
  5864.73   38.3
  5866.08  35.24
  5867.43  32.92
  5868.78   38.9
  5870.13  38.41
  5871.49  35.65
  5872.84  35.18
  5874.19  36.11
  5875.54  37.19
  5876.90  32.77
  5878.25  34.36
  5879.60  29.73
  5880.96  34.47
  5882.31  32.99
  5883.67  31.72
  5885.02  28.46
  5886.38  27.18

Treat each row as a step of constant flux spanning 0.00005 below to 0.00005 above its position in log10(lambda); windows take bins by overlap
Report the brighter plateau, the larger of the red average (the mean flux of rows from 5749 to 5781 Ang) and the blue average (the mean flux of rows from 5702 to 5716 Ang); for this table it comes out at 37.2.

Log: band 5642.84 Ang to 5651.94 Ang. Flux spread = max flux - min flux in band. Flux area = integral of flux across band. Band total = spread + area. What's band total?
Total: 322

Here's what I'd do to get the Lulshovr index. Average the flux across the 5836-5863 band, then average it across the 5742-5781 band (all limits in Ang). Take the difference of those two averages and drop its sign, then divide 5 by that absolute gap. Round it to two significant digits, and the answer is 15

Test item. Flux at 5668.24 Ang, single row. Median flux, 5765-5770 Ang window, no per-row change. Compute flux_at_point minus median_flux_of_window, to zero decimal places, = -6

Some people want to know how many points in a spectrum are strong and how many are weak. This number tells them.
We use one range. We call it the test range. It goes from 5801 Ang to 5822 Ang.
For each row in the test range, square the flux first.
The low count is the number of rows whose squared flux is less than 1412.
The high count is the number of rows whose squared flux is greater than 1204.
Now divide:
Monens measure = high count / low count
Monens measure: 2.33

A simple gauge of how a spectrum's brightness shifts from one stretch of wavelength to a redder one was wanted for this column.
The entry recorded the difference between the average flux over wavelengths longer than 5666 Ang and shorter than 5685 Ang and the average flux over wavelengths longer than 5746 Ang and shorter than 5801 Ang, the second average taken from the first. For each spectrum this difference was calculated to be -1.8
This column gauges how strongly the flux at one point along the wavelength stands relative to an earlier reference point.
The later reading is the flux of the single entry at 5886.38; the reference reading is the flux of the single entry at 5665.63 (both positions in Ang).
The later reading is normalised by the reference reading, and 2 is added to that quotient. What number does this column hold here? 2.75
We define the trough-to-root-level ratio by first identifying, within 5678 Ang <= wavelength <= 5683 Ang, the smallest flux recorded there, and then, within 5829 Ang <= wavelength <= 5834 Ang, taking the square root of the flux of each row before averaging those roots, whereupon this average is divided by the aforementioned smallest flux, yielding 0.202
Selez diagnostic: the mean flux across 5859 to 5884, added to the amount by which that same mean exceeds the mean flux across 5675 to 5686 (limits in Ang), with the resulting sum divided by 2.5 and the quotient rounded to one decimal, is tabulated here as 14.1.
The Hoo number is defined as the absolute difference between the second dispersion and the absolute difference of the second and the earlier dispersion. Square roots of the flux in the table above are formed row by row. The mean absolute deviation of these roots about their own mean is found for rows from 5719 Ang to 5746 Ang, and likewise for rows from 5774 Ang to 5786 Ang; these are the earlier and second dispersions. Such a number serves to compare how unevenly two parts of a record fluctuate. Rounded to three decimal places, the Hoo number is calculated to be 0.120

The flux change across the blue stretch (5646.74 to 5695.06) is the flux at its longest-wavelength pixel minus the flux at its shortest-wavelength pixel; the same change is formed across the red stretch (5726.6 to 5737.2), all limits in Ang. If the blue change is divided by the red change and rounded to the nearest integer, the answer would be 0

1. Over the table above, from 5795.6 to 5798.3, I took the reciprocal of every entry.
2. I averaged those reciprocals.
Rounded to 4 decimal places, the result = 0.0273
